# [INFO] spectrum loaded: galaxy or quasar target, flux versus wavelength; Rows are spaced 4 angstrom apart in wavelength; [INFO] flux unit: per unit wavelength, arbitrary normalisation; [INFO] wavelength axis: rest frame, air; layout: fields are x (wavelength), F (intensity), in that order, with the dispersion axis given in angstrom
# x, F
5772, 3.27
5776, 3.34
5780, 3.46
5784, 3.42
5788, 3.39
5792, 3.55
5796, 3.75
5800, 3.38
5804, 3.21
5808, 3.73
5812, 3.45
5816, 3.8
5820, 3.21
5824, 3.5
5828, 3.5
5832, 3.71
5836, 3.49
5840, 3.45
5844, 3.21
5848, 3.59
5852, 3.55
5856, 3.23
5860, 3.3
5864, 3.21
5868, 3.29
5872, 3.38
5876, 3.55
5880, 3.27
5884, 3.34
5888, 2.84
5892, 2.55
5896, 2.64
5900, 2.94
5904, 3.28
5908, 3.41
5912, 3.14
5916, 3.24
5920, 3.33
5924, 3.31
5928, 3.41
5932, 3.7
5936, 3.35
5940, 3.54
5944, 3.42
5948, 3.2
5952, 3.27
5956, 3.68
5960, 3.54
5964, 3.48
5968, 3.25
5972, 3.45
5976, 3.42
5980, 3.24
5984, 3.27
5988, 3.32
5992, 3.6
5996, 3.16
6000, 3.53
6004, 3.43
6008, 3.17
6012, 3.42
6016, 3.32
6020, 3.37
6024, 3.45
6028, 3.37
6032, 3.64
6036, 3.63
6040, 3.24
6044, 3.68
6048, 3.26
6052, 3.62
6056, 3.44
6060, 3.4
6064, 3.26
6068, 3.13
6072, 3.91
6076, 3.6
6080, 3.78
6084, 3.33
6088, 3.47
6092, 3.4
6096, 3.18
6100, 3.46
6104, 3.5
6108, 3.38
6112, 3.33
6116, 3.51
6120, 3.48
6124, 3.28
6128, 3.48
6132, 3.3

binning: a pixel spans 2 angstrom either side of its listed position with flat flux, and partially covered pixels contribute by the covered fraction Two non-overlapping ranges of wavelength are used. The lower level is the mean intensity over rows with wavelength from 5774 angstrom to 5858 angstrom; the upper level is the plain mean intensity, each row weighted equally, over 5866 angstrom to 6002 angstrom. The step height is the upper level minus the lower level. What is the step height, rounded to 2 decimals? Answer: -0.17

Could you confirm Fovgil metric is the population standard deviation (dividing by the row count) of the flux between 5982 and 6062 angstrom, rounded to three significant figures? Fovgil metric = 0.155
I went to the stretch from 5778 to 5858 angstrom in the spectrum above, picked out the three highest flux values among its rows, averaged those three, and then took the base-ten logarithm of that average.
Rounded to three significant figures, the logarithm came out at 0.575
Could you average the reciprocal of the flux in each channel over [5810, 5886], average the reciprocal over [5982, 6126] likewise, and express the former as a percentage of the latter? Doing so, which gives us 100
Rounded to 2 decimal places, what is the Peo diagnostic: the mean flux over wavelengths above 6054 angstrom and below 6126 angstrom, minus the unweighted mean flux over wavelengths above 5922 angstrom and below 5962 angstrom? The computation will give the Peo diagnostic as -0.01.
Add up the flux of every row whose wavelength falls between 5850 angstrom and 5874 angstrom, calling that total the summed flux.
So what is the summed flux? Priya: 20.0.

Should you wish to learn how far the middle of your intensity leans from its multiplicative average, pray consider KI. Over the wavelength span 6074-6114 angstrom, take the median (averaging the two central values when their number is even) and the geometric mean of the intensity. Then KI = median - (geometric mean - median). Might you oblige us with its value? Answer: 3.42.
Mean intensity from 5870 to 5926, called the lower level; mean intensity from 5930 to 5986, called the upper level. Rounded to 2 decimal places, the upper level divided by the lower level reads 1.08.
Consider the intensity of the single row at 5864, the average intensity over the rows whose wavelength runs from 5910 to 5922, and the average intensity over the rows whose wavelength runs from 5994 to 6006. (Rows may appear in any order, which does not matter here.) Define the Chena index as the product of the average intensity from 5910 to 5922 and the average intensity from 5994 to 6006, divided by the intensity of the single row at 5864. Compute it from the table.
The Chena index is 3.40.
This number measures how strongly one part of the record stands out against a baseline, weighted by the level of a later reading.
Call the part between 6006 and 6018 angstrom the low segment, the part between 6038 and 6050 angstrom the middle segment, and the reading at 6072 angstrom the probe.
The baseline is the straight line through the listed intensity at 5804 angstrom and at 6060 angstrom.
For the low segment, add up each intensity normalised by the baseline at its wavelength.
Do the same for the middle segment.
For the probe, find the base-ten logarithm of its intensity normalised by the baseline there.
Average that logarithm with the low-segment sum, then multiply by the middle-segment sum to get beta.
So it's 4.51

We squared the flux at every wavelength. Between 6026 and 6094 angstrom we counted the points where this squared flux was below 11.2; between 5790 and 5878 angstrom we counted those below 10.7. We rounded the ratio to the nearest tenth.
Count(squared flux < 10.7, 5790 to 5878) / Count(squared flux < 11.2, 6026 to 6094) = 1.0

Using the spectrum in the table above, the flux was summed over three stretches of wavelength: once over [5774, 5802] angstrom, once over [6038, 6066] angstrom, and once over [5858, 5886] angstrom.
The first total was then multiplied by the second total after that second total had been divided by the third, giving 24.9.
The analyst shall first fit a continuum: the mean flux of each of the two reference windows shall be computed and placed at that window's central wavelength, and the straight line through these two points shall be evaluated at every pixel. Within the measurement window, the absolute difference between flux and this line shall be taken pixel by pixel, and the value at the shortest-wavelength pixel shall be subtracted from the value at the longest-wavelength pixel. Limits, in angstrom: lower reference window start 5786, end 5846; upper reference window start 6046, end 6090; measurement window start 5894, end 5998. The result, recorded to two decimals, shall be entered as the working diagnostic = -0.53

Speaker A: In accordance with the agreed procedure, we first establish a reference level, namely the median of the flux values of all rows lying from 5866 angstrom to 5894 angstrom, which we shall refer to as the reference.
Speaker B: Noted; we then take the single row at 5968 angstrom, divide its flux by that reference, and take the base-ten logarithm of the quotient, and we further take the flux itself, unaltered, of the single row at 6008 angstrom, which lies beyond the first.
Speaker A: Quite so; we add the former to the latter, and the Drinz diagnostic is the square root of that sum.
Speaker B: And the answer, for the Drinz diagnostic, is 1.78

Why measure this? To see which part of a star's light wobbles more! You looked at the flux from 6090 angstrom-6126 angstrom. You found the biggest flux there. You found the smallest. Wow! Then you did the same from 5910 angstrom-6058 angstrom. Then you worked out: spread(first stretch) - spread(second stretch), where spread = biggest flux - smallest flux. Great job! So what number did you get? -0.2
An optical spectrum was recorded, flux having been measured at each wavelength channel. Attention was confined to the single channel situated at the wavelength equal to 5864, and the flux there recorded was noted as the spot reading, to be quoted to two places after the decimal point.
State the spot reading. 3.21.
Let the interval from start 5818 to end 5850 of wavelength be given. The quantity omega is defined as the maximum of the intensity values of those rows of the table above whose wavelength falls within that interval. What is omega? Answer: 3.71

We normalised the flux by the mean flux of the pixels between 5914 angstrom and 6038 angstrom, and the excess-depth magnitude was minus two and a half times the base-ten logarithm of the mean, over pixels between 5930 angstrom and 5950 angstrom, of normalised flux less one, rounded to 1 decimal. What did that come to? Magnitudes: 4.9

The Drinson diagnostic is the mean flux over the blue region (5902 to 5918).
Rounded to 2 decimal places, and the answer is 3.27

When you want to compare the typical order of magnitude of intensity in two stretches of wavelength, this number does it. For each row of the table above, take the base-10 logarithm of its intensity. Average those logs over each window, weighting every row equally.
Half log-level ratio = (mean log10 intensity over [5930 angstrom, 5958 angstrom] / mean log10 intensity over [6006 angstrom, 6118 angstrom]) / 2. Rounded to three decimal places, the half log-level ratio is 0.502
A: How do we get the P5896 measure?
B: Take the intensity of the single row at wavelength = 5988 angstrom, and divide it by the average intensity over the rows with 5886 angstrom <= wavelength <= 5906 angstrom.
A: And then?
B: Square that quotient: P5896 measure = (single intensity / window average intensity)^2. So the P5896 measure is 1.36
